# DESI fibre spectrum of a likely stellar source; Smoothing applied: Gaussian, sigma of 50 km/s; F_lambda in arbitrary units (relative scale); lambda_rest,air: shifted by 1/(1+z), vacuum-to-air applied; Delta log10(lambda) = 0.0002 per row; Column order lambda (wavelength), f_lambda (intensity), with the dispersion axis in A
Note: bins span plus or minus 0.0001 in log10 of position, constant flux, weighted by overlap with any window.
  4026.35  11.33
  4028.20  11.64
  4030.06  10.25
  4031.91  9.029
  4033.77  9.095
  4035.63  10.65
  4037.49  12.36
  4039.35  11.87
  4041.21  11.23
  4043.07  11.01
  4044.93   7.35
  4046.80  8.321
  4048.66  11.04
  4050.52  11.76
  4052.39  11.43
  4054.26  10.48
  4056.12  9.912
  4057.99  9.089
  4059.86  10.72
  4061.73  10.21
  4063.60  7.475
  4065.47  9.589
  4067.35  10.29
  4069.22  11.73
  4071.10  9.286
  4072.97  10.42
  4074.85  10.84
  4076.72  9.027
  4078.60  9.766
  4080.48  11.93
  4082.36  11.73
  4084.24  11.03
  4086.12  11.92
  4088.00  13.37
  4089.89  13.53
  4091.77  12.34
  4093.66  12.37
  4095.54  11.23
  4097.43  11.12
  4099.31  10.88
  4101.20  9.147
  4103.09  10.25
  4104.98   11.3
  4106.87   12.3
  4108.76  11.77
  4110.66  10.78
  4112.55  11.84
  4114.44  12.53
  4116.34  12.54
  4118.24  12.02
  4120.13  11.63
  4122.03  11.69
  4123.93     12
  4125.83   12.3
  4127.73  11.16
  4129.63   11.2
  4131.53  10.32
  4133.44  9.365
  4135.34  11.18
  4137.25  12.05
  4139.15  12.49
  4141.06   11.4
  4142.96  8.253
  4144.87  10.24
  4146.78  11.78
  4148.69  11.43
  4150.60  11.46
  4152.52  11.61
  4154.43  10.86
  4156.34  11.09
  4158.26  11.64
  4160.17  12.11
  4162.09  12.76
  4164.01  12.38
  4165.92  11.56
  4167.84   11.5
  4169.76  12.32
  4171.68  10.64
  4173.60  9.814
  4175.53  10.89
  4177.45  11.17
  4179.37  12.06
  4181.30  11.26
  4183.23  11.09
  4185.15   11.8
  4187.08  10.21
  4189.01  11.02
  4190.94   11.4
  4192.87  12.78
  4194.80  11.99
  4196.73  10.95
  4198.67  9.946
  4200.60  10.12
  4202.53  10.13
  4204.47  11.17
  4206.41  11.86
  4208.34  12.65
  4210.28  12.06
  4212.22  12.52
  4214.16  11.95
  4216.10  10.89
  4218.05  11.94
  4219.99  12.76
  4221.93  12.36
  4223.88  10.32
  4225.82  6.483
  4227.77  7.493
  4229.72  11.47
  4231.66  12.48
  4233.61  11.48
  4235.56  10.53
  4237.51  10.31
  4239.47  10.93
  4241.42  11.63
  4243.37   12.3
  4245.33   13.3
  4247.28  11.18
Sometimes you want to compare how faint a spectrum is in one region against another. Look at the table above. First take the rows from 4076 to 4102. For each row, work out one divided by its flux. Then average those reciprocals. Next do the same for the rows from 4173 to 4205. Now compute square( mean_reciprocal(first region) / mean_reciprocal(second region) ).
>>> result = 0.96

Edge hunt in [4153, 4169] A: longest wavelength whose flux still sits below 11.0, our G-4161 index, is 4154.43 A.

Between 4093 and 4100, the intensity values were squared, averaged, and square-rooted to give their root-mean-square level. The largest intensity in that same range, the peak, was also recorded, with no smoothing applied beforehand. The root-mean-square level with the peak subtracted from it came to -1.0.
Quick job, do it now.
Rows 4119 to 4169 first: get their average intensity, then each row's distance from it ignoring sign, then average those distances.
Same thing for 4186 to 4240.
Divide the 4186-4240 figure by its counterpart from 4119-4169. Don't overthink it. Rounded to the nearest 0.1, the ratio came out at 1.6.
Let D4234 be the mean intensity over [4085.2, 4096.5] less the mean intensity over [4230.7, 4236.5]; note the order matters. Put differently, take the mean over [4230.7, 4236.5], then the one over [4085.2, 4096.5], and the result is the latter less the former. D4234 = 1.0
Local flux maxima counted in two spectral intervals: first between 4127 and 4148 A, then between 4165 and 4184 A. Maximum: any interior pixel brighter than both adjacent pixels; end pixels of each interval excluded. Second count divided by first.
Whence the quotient 1.0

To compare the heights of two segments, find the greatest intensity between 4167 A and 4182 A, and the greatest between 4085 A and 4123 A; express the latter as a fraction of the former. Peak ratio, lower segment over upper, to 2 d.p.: 1.10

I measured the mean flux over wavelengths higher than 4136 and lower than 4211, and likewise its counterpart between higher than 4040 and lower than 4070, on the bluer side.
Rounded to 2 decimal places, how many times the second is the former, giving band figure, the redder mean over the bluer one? 1.12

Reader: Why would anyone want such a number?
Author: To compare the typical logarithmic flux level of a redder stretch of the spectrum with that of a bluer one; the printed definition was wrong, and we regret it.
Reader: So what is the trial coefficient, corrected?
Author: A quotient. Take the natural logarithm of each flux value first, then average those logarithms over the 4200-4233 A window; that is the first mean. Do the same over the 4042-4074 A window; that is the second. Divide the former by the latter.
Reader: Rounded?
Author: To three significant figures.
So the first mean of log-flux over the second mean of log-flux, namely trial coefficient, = 1.04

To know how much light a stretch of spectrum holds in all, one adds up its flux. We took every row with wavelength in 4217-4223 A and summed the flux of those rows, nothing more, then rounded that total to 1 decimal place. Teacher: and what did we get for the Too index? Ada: 37.1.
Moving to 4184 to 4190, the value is 33.0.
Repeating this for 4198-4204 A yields 30.2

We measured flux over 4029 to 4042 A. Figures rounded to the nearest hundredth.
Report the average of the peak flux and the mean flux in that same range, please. 11.50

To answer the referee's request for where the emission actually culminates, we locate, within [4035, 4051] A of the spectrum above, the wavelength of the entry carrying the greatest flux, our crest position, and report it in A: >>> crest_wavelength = 4037.49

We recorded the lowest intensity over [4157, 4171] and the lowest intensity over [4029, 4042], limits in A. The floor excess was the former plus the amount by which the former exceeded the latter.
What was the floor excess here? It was 14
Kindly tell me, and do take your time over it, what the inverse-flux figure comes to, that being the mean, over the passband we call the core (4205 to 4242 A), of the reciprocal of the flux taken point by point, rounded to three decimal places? 0.092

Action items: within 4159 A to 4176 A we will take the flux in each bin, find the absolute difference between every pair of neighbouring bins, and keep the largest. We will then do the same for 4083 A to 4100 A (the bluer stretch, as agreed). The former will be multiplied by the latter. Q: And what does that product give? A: 2.4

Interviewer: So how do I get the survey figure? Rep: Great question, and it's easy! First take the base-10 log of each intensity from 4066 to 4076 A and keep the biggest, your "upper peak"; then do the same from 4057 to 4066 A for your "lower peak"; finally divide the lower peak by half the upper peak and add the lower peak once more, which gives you 2.96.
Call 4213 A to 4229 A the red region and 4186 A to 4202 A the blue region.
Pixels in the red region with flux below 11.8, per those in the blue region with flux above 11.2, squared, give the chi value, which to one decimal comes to 1.8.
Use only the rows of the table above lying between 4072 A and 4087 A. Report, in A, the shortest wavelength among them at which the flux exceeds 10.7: 4074.85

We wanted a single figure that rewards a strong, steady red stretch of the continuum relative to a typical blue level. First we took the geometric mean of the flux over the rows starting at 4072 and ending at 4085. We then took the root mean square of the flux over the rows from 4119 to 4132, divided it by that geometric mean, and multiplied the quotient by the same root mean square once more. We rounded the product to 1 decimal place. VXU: 12.4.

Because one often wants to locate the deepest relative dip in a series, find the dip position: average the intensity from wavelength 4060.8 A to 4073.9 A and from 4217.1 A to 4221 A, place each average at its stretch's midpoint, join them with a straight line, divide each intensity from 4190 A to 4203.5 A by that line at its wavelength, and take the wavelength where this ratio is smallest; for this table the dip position 4198.67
